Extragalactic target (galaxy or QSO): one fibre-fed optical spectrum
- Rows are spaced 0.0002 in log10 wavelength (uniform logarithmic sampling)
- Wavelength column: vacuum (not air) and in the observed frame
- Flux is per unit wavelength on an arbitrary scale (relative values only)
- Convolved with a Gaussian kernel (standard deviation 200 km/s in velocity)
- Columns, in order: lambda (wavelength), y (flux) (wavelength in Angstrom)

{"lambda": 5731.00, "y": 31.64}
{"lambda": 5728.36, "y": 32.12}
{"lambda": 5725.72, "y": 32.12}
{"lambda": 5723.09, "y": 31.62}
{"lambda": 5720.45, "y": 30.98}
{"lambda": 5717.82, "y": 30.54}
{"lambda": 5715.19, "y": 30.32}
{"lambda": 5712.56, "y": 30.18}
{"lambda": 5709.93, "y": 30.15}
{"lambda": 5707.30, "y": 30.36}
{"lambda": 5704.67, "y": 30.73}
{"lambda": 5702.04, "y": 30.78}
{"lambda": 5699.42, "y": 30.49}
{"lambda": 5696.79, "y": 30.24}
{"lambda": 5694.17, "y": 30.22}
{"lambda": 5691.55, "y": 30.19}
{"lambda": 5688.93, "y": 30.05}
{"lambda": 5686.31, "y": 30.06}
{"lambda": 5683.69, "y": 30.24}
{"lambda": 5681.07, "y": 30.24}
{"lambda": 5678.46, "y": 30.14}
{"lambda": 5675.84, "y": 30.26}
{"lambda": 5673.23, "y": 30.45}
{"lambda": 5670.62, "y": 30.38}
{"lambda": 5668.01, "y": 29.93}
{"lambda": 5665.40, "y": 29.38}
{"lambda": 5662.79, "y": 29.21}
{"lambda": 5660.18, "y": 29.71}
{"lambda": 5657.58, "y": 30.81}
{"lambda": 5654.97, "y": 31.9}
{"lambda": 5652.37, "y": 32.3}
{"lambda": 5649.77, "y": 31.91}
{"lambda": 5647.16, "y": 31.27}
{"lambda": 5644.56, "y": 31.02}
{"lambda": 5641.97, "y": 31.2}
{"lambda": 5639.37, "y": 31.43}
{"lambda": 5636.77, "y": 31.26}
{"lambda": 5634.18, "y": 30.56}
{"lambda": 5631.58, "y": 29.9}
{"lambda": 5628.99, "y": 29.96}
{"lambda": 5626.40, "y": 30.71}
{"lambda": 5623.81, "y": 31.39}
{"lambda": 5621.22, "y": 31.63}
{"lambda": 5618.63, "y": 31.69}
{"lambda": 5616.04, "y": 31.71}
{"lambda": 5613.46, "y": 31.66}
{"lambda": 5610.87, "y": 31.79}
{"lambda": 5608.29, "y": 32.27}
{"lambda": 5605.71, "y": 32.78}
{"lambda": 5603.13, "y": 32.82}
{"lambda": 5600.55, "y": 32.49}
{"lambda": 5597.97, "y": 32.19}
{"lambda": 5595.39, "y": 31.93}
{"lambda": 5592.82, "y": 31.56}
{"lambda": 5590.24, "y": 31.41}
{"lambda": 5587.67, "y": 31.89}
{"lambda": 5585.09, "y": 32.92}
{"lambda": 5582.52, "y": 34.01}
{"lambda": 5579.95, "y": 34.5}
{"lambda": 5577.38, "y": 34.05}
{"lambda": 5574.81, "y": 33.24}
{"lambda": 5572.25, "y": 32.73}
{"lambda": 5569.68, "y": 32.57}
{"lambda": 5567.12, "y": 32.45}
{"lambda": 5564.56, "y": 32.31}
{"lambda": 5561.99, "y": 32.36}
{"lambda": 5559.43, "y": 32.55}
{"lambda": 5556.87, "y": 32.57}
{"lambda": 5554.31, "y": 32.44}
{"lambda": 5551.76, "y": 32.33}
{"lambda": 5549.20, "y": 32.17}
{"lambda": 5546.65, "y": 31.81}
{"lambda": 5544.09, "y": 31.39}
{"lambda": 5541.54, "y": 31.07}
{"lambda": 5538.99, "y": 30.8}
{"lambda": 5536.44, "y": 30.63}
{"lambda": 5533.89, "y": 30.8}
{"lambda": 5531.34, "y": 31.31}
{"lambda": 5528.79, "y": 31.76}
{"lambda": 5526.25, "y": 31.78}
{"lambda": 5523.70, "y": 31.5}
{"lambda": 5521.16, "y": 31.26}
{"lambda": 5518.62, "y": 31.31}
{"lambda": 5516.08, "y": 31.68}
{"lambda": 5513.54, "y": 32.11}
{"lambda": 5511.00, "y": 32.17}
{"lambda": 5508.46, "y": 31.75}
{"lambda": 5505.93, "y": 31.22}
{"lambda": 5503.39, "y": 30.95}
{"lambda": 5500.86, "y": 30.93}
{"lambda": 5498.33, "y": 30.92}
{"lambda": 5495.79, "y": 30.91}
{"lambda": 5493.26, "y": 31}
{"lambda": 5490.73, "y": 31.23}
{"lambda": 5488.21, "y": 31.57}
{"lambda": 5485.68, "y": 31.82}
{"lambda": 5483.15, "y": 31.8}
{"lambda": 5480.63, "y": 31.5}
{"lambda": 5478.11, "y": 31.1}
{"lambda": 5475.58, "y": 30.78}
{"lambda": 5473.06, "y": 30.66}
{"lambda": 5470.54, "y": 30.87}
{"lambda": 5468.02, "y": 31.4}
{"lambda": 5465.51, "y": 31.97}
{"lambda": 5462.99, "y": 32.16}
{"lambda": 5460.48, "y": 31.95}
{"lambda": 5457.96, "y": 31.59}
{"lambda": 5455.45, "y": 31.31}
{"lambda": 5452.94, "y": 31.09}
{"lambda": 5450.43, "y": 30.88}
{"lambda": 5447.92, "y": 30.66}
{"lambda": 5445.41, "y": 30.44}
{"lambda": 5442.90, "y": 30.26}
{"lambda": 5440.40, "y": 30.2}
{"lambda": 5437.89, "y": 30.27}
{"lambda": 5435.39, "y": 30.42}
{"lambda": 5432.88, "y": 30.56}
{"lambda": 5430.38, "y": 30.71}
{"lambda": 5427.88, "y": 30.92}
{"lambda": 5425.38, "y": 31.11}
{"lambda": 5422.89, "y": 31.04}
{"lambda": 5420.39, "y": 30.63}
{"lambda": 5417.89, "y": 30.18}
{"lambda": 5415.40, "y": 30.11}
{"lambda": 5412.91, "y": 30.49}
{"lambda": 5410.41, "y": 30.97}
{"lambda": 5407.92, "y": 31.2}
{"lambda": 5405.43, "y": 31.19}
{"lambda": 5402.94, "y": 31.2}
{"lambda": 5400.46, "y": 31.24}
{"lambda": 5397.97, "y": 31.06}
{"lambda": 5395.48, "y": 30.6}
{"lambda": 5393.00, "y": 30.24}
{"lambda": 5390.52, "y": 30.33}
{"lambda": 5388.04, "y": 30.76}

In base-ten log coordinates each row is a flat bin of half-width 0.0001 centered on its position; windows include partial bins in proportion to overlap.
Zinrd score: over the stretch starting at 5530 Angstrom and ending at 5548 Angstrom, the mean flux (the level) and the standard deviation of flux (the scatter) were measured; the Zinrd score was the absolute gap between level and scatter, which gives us 30.7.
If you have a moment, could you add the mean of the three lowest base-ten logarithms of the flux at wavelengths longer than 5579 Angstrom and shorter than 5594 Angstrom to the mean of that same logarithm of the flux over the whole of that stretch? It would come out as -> 3.01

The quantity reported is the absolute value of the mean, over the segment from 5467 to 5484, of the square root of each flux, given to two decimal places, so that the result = 5.58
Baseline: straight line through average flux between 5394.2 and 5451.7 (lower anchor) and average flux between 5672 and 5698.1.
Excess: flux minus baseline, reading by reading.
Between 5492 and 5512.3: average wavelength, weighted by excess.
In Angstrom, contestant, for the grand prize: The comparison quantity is 5505.4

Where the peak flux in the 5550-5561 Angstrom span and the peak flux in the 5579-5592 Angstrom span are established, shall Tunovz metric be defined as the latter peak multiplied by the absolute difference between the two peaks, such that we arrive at 67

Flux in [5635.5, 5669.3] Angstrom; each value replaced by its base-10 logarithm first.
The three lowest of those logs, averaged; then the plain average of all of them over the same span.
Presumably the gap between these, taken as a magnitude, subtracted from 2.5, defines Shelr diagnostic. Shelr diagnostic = 2.48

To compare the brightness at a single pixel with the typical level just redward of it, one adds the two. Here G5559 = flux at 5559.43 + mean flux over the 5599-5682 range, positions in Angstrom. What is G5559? 63.6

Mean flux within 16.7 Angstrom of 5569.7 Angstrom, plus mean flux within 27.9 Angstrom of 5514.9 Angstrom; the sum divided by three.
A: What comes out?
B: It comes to 21.4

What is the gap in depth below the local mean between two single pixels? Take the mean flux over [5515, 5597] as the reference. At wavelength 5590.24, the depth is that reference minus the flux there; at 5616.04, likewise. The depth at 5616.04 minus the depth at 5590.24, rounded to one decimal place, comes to -0.3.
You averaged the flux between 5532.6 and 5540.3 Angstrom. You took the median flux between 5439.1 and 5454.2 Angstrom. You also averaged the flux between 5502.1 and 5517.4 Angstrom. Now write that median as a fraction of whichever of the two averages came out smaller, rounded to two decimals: 0.99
